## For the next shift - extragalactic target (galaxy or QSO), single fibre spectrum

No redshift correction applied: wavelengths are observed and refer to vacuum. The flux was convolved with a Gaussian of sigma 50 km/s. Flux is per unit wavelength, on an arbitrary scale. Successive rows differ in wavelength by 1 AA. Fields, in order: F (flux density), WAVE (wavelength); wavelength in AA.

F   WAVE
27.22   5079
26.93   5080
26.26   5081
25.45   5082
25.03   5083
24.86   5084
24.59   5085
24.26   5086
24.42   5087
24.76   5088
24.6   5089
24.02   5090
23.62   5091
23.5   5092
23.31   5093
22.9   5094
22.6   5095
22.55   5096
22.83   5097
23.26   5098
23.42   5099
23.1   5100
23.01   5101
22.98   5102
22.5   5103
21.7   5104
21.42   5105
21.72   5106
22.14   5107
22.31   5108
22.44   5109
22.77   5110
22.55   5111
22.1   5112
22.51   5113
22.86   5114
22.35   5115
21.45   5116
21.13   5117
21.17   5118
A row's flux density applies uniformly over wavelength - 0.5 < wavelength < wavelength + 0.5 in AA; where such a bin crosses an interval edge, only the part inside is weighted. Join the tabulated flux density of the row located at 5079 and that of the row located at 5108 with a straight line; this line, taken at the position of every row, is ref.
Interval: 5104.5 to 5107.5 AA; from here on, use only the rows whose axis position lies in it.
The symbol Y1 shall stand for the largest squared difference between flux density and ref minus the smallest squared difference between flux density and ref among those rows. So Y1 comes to 1.8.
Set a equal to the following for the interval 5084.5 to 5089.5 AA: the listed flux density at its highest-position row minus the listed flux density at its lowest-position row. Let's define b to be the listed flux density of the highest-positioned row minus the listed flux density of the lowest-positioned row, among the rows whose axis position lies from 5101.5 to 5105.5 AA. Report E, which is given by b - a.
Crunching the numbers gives -1.6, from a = 0.0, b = -1.6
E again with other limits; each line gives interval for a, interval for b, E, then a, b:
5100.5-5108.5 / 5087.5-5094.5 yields -1.2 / -0.7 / -1.9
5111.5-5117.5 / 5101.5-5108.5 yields 0.3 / -1.0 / -0.7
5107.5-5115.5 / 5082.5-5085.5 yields -0.5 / 0.0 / -0.4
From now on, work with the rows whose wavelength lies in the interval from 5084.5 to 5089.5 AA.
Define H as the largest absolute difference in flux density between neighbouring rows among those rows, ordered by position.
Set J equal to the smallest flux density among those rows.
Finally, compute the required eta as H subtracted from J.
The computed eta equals 23.9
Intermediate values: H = 0.34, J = 24.26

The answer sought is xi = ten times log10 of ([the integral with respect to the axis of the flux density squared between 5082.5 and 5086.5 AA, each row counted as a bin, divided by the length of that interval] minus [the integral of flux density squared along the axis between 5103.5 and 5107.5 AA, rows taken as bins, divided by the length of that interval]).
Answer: 21.4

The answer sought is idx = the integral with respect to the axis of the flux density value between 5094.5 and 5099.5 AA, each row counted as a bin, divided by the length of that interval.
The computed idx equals 22.9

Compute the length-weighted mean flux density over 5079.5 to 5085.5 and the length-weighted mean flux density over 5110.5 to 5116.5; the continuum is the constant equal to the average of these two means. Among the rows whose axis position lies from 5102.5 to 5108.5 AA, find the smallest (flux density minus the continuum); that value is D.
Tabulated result -2.5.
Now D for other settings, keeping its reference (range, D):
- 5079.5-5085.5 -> 0.7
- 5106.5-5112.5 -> -1.8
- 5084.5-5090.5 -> 0.1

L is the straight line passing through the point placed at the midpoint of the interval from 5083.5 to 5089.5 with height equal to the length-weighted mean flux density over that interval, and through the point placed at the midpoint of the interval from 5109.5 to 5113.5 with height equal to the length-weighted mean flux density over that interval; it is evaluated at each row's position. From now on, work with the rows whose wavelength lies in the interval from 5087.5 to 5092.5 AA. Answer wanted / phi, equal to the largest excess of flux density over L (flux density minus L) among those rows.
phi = 0.3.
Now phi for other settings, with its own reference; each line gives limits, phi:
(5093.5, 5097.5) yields -0.9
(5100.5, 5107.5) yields -0.3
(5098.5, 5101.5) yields -0.1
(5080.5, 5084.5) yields 1.2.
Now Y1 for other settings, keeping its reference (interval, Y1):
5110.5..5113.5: 0.9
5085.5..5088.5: 2.3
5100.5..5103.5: 0.3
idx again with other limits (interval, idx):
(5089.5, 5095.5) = 23.3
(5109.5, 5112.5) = 22.5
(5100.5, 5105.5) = 22.3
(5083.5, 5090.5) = 24.5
